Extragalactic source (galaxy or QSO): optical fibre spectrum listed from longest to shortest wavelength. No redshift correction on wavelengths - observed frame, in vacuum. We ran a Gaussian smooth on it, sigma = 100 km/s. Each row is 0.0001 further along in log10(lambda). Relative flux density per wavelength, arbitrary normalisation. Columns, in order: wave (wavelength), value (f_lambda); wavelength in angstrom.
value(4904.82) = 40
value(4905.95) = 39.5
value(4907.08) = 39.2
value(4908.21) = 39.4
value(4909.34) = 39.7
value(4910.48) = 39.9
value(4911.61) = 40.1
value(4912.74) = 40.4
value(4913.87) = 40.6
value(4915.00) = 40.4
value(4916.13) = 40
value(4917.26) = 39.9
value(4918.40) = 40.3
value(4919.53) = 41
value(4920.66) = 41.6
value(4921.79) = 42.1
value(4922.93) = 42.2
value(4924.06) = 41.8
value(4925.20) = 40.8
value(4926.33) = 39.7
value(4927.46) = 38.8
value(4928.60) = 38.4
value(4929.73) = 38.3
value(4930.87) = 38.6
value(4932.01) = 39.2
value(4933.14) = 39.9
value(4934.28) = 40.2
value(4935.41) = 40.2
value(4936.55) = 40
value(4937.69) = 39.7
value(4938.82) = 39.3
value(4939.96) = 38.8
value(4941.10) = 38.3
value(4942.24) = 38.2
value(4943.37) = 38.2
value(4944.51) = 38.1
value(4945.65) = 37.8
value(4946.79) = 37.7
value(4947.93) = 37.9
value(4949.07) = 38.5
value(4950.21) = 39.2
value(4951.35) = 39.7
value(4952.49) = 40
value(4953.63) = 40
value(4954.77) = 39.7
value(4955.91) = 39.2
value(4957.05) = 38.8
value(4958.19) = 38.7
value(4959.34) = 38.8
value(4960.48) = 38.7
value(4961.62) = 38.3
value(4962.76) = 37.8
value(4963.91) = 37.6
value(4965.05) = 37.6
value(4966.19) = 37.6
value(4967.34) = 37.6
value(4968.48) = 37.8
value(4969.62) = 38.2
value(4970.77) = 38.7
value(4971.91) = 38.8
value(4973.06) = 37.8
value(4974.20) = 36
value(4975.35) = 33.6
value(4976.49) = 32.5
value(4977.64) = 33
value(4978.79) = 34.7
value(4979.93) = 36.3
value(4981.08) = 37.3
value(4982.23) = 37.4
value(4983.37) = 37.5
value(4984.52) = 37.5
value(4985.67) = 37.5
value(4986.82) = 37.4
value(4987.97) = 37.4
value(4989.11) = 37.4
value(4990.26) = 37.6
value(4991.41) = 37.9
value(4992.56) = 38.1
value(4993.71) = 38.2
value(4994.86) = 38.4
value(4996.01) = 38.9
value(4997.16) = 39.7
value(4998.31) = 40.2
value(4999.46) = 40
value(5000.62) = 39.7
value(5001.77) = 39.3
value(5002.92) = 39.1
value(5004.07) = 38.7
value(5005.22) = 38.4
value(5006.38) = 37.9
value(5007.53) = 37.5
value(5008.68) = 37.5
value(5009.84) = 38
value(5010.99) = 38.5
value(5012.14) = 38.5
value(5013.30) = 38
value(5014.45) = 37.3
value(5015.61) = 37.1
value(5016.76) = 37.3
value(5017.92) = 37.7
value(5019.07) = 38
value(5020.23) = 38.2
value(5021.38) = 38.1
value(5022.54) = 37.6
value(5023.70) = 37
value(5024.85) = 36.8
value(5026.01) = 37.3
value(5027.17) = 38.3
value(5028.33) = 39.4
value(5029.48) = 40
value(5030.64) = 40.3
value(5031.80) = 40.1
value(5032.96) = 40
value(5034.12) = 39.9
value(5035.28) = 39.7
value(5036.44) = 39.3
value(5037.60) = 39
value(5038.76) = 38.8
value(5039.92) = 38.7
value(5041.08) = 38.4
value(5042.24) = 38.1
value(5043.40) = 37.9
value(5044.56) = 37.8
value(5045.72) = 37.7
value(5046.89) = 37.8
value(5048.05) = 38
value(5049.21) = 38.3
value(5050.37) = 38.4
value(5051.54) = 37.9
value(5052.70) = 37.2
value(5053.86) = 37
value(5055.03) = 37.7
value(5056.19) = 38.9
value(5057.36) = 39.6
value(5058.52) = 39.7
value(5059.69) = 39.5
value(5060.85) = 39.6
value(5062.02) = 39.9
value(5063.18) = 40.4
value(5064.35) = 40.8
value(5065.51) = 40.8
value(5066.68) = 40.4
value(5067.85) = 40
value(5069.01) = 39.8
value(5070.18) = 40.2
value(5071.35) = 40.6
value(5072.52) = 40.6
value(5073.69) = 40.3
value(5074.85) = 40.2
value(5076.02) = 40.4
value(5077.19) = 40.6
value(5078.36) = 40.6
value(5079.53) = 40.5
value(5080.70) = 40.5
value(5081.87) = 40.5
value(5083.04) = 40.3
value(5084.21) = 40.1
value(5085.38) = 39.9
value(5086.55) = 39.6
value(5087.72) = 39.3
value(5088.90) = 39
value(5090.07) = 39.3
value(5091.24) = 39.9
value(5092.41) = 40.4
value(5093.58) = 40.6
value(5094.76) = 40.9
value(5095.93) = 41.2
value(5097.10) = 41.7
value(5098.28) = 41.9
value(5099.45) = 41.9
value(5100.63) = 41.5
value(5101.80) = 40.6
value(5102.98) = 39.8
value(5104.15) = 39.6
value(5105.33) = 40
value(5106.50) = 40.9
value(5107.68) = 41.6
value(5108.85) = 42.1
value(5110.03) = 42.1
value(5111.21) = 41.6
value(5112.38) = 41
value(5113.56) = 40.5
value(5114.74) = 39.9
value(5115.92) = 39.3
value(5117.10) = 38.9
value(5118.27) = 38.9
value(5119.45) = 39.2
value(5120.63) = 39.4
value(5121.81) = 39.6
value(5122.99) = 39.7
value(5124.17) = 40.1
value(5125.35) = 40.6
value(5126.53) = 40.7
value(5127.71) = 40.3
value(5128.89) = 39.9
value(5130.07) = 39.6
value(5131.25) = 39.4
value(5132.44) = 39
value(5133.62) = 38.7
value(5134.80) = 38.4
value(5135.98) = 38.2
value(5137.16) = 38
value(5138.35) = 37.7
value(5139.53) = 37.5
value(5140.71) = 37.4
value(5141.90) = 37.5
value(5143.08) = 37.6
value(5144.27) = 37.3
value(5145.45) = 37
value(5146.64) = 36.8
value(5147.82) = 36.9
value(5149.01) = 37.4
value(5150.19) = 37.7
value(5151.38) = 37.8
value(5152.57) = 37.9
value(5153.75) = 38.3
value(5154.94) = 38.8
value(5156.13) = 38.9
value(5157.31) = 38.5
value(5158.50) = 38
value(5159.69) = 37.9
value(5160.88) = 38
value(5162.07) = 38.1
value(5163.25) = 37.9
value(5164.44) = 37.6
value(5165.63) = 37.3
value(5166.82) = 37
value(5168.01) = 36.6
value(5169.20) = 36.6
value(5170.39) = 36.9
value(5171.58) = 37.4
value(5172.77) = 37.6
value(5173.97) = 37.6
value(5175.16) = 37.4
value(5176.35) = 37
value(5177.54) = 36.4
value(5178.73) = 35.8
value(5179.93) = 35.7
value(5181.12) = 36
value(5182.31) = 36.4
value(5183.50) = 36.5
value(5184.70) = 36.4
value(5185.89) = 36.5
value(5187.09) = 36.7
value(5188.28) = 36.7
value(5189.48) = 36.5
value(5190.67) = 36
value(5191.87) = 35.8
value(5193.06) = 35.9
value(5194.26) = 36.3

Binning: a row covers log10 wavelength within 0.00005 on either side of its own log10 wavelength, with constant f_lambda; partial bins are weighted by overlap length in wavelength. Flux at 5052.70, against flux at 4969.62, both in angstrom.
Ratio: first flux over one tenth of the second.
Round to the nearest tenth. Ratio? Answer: 9.7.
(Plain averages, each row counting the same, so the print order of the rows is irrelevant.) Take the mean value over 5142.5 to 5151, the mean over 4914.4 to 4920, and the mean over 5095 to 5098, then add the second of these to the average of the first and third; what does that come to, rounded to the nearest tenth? 79.7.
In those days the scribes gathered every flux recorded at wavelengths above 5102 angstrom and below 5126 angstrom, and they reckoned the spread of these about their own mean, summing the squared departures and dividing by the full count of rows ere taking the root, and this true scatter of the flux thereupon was 0.99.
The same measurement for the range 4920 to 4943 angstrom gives 1.28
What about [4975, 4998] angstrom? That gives 1.89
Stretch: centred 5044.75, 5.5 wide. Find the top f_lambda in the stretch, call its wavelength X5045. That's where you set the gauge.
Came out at 5042.24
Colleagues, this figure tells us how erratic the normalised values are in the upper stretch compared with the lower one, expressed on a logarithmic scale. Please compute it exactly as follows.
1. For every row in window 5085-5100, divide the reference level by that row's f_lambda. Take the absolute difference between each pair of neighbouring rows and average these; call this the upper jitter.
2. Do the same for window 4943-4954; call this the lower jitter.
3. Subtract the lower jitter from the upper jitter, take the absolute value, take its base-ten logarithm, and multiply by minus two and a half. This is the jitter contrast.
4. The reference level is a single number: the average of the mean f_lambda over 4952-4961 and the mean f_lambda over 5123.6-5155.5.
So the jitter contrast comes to 8.3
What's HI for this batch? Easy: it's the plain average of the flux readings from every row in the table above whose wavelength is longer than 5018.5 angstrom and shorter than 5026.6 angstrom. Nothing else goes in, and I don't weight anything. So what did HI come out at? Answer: 37.6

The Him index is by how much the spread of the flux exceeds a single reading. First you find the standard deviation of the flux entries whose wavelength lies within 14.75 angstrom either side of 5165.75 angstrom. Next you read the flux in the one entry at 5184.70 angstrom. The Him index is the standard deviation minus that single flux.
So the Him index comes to -35.6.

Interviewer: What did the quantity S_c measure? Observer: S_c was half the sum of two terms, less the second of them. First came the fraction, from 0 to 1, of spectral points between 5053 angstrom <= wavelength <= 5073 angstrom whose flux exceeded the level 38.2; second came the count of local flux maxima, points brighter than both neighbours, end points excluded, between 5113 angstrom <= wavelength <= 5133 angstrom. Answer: -0.1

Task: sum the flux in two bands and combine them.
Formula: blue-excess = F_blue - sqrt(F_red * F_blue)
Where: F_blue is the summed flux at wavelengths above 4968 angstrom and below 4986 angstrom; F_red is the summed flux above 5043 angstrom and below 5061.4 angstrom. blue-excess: -14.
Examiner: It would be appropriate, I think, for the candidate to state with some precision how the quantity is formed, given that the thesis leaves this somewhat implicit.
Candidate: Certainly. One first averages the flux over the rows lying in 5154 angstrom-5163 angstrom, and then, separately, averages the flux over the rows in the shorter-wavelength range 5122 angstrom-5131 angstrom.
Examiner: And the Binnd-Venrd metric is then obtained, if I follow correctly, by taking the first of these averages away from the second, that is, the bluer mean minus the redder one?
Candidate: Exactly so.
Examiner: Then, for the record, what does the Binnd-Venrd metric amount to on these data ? 2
